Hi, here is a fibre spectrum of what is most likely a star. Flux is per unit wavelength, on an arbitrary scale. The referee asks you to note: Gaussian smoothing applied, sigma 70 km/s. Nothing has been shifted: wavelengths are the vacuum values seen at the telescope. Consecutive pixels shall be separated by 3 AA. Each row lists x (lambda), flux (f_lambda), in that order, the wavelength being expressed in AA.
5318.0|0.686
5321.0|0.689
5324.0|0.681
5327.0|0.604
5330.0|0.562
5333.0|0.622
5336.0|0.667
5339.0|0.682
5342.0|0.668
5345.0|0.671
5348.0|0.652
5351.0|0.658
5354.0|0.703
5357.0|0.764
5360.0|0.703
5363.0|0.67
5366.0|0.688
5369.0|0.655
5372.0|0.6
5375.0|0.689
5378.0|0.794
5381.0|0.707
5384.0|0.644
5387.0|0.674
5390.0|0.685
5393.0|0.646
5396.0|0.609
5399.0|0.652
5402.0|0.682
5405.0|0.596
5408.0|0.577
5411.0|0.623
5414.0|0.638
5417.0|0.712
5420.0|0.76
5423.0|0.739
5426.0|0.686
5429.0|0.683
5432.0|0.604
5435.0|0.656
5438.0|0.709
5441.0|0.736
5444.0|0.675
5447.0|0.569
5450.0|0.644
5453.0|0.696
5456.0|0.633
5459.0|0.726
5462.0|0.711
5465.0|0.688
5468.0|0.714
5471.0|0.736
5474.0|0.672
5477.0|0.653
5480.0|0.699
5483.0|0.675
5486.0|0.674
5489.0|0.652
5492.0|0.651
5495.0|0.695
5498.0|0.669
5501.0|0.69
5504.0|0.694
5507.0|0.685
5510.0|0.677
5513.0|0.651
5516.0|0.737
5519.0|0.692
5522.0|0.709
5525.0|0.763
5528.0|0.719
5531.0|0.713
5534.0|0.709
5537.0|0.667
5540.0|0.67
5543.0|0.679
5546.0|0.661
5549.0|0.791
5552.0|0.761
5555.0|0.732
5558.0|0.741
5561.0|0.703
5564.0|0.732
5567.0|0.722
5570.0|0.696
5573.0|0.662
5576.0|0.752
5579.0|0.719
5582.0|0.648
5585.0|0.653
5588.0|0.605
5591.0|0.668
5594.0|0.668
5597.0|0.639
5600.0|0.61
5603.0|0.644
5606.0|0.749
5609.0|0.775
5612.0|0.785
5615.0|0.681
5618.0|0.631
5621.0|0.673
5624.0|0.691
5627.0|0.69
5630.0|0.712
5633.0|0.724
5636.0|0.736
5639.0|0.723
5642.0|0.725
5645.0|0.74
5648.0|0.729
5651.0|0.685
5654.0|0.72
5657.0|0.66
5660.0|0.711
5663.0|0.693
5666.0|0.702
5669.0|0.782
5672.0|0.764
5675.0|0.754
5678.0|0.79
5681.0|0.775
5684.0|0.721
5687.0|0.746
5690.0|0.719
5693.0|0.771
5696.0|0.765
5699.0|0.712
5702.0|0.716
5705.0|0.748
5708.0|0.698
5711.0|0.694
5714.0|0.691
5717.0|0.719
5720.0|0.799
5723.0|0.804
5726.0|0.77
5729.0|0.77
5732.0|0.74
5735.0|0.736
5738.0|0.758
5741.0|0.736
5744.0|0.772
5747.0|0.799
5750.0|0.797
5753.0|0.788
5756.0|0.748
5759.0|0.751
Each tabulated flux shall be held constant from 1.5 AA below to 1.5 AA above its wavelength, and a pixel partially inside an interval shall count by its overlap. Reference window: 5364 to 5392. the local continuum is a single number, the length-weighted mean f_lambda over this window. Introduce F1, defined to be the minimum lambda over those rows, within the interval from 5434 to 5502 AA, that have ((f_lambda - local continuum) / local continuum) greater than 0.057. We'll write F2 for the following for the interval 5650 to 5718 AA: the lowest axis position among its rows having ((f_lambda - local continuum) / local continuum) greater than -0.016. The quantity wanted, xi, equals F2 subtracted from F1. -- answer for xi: -210 AA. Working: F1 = 5441.0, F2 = 5651.0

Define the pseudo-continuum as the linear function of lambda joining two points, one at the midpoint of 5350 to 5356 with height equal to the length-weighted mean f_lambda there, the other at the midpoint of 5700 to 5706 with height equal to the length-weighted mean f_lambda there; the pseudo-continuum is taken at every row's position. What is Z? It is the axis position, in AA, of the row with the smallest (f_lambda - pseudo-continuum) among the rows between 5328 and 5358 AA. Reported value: 5330.0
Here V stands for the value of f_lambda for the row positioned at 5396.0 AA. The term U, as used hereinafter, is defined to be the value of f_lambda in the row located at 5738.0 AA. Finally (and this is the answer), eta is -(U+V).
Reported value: -1.37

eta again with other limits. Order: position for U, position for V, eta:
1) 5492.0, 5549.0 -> -1.44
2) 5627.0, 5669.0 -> -1.47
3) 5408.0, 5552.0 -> -1.34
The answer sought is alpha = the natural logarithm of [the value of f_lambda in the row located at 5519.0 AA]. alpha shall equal -0.37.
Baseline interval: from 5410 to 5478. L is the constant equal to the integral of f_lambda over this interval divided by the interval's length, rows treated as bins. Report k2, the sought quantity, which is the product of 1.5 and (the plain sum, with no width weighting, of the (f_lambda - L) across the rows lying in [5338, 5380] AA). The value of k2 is 0.1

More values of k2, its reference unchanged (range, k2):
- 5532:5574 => 0.6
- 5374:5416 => -0.5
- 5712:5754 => 1.7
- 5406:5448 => -0.3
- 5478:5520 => 0.0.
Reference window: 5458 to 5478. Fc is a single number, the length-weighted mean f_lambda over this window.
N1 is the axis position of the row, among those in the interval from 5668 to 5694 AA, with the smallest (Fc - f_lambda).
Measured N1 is 5678.0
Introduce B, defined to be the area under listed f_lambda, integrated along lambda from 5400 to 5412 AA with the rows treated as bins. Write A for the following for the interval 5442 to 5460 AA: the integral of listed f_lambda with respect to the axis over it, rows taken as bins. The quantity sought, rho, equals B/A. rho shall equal 0.6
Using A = 11.8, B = 7.4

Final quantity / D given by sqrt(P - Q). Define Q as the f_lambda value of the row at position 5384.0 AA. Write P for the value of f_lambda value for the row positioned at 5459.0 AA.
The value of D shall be 0.29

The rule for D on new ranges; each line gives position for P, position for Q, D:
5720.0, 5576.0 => 0.22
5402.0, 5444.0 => 0.08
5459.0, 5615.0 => 0.21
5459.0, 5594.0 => 0.24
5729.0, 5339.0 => 0.30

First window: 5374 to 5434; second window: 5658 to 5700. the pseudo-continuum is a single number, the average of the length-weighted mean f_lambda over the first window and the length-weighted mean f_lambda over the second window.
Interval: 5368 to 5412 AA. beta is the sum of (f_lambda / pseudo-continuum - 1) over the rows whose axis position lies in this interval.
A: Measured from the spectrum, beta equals -1.1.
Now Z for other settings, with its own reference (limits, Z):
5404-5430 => 5408.0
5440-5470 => 5447.0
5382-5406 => 5405.0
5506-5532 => 5513.0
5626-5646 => 5627.0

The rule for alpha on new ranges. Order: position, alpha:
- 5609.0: -0.25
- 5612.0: -0.24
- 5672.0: -0.27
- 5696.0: -0.27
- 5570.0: -0.36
